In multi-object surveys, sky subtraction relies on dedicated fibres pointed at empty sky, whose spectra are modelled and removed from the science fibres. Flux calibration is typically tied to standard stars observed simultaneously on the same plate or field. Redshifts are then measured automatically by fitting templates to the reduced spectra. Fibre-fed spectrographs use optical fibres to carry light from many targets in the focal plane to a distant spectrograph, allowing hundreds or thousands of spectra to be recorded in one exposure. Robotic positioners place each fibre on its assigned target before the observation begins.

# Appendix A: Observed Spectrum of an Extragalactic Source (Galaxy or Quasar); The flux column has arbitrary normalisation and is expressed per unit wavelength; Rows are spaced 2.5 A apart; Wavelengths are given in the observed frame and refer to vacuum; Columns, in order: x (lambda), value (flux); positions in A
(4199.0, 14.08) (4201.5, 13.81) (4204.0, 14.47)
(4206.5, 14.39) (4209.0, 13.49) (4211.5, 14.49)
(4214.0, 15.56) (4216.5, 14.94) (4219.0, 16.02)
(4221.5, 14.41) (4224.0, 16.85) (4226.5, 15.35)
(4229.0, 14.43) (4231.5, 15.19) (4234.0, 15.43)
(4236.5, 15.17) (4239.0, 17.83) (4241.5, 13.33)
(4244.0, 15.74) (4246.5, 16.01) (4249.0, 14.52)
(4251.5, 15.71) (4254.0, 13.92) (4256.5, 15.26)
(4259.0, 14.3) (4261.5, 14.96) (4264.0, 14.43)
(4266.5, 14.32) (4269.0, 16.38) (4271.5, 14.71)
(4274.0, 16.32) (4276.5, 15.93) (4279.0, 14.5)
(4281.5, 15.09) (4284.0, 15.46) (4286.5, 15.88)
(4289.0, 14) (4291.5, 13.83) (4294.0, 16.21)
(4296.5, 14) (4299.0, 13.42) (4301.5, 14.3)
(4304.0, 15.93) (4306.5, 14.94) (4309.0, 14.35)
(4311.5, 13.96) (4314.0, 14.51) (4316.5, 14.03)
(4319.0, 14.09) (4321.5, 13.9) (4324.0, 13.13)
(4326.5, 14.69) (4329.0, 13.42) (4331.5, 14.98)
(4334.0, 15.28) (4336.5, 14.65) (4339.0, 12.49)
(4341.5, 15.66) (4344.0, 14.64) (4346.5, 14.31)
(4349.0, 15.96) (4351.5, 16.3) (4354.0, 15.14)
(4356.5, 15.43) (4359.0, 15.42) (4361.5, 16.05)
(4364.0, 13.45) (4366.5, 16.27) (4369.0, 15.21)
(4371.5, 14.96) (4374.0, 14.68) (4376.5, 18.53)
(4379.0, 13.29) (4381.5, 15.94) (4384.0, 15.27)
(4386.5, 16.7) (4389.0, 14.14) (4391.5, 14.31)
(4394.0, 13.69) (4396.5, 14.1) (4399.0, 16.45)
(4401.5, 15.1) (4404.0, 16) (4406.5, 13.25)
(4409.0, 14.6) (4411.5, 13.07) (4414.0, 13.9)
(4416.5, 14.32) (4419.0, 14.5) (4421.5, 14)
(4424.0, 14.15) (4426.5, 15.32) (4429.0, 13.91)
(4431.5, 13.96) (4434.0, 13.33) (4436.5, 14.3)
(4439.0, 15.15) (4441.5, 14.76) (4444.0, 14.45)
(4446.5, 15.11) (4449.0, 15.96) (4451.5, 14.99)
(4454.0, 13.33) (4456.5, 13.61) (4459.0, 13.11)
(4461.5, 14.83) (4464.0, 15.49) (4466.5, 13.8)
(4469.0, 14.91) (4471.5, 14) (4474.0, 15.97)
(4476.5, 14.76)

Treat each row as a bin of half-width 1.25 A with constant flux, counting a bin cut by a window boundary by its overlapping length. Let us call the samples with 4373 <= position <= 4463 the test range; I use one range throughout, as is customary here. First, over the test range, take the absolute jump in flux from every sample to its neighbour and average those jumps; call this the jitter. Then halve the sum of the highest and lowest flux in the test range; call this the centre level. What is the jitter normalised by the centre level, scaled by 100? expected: 7.7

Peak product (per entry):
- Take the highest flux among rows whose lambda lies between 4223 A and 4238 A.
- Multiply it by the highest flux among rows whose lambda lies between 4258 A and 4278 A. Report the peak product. 276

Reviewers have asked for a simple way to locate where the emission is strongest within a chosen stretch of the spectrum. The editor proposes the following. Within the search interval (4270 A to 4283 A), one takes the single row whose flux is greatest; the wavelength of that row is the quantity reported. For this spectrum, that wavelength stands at 4274.0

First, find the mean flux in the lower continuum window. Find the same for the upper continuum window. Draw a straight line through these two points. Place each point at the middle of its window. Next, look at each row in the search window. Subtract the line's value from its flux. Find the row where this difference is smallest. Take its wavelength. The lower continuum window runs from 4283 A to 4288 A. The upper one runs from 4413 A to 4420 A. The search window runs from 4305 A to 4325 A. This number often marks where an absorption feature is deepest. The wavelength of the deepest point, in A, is 4324.0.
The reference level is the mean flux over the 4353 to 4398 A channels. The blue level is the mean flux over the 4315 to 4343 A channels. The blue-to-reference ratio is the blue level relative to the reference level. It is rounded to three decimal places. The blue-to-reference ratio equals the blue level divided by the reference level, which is 0.938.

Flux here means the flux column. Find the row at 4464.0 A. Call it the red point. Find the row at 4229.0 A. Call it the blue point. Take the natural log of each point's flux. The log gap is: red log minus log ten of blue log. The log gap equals 2.31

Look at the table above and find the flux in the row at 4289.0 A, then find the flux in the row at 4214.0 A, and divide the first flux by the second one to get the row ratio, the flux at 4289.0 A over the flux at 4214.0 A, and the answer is 0.90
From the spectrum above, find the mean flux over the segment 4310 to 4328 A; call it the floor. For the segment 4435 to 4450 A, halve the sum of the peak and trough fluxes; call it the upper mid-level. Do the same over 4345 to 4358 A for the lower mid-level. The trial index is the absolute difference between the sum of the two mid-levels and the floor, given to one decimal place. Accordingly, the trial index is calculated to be 16.4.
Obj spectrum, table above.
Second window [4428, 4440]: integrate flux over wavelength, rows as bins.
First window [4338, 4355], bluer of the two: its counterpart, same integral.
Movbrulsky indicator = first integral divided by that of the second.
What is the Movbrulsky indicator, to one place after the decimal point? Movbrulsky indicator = 1.5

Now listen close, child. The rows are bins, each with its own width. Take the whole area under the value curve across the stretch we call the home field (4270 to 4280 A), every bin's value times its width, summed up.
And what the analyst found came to 154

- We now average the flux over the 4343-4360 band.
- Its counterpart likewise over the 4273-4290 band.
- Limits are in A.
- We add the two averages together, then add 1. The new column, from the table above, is 31.6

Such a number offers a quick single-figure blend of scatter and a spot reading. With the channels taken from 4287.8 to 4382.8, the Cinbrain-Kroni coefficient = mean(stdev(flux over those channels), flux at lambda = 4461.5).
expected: 7.99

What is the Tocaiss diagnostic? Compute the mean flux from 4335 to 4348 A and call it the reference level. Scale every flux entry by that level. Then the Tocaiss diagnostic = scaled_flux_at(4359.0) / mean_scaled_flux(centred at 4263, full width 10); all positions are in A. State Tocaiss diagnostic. 1.06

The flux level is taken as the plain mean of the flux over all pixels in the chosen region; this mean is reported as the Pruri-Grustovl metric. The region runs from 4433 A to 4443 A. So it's 14.4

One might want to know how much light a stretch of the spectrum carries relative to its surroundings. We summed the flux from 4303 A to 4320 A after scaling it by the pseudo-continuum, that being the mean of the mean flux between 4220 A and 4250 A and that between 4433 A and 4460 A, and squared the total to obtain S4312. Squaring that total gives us 47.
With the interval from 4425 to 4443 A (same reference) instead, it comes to 46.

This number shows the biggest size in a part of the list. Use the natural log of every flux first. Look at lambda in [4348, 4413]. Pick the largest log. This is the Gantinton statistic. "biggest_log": 2.92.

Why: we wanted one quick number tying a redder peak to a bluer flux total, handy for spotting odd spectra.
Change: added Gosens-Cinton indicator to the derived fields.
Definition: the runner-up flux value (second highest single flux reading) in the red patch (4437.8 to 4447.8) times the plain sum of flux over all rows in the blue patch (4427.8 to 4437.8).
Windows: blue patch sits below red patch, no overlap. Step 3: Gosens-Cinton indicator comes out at 839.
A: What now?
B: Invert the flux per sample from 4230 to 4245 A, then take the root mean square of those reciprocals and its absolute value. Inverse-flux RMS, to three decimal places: 0.065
